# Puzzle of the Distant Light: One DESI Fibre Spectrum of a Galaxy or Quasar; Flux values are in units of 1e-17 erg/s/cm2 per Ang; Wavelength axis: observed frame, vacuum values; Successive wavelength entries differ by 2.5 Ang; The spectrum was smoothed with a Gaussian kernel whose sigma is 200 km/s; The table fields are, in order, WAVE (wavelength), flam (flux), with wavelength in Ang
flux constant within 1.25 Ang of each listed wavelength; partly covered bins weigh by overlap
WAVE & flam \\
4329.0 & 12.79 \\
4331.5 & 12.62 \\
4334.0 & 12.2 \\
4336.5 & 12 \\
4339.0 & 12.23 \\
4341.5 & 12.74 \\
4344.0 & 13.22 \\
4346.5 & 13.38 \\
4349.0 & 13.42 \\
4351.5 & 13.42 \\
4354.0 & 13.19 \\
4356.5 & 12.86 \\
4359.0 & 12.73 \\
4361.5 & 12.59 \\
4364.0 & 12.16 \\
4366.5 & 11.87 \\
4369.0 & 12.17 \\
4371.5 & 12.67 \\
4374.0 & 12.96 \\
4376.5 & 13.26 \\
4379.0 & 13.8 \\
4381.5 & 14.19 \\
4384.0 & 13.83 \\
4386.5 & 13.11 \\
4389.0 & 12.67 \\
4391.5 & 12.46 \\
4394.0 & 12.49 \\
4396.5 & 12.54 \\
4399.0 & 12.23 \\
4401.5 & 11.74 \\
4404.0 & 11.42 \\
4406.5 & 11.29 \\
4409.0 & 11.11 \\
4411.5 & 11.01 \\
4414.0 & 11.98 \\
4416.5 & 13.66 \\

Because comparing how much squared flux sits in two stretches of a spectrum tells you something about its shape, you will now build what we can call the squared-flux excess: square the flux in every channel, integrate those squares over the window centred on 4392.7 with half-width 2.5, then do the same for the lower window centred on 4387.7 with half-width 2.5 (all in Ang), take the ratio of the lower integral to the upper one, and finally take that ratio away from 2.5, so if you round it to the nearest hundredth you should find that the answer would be 1.43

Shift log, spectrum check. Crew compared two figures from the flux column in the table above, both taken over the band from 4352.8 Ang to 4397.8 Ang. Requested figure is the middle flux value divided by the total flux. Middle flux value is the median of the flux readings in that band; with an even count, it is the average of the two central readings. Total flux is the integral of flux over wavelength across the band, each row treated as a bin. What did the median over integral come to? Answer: 0.022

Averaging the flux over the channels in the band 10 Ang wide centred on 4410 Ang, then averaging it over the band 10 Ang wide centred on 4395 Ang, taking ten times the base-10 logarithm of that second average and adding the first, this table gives 22.3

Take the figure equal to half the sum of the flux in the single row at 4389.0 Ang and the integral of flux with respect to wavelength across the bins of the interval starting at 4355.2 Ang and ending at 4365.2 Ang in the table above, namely 69.3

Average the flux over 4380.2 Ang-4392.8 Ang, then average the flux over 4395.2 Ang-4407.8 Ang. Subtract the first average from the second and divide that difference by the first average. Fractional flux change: -0.11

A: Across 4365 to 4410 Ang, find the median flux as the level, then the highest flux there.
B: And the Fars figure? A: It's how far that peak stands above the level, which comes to 1.7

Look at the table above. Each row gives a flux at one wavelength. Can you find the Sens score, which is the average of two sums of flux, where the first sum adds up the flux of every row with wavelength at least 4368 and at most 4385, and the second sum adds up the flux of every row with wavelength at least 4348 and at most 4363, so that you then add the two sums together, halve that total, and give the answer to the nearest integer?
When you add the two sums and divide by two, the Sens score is 86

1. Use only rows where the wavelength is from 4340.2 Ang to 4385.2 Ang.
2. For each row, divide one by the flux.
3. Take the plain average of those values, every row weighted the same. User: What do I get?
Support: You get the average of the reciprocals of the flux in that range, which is 0.0769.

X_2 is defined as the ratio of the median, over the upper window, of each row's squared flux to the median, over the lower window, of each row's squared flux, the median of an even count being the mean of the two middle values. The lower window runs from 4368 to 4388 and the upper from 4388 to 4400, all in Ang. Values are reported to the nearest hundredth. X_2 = 0.90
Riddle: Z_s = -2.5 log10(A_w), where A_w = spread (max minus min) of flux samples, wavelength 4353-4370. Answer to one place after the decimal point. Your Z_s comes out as -0.3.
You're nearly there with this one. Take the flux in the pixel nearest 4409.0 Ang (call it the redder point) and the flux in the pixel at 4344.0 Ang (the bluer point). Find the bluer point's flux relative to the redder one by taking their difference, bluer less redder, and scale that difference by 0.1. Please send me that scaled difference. 0.21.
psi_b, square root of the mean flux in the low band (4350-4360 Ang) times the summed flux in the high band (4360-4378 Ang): 33.8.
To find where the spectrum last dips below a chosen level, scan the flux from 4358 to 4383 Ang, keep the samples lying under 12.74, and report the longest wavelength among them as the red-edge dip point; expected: 4371.5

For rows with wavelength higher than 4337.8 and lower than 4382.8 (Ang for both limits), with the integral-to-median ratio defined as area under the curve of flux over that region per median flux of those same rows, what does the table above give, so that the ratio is 45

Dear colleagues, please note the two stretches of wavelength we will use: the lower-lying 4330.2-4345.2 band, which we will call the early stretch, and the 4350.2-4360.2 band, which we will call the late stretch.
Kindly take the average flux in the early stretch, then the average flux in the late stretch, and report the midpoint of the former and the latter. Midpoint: 12.8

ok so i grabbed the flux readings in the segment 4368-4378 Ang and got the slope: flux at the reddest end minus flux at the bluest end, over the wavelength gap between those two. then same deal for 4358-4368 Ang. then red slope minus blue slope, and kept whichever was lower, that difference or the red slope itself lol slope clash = 0.15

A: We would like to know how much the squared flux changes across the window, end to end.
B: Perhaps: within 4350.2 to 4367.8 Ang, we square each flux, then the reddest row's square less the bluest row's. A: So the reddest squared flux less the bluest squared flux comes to -39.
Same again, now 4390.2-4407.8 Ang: -28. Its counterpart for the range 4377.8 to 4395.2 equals -34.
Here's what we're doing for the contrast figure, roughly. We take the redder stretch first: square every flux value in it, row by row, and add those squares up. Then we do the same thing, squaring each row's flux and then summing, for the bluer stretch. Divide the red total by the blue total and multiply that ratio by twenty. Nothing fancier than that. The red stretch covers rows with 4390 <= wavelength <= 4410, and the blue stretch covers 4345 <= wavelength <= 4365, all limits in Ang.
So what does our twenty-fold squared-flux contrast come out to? 17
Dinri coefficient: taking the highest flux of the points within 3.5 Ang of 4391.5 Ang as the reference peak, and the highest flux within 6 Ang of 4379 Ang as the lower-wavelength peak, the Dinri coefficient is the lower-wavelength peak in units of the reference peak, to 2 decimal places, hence 1.12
